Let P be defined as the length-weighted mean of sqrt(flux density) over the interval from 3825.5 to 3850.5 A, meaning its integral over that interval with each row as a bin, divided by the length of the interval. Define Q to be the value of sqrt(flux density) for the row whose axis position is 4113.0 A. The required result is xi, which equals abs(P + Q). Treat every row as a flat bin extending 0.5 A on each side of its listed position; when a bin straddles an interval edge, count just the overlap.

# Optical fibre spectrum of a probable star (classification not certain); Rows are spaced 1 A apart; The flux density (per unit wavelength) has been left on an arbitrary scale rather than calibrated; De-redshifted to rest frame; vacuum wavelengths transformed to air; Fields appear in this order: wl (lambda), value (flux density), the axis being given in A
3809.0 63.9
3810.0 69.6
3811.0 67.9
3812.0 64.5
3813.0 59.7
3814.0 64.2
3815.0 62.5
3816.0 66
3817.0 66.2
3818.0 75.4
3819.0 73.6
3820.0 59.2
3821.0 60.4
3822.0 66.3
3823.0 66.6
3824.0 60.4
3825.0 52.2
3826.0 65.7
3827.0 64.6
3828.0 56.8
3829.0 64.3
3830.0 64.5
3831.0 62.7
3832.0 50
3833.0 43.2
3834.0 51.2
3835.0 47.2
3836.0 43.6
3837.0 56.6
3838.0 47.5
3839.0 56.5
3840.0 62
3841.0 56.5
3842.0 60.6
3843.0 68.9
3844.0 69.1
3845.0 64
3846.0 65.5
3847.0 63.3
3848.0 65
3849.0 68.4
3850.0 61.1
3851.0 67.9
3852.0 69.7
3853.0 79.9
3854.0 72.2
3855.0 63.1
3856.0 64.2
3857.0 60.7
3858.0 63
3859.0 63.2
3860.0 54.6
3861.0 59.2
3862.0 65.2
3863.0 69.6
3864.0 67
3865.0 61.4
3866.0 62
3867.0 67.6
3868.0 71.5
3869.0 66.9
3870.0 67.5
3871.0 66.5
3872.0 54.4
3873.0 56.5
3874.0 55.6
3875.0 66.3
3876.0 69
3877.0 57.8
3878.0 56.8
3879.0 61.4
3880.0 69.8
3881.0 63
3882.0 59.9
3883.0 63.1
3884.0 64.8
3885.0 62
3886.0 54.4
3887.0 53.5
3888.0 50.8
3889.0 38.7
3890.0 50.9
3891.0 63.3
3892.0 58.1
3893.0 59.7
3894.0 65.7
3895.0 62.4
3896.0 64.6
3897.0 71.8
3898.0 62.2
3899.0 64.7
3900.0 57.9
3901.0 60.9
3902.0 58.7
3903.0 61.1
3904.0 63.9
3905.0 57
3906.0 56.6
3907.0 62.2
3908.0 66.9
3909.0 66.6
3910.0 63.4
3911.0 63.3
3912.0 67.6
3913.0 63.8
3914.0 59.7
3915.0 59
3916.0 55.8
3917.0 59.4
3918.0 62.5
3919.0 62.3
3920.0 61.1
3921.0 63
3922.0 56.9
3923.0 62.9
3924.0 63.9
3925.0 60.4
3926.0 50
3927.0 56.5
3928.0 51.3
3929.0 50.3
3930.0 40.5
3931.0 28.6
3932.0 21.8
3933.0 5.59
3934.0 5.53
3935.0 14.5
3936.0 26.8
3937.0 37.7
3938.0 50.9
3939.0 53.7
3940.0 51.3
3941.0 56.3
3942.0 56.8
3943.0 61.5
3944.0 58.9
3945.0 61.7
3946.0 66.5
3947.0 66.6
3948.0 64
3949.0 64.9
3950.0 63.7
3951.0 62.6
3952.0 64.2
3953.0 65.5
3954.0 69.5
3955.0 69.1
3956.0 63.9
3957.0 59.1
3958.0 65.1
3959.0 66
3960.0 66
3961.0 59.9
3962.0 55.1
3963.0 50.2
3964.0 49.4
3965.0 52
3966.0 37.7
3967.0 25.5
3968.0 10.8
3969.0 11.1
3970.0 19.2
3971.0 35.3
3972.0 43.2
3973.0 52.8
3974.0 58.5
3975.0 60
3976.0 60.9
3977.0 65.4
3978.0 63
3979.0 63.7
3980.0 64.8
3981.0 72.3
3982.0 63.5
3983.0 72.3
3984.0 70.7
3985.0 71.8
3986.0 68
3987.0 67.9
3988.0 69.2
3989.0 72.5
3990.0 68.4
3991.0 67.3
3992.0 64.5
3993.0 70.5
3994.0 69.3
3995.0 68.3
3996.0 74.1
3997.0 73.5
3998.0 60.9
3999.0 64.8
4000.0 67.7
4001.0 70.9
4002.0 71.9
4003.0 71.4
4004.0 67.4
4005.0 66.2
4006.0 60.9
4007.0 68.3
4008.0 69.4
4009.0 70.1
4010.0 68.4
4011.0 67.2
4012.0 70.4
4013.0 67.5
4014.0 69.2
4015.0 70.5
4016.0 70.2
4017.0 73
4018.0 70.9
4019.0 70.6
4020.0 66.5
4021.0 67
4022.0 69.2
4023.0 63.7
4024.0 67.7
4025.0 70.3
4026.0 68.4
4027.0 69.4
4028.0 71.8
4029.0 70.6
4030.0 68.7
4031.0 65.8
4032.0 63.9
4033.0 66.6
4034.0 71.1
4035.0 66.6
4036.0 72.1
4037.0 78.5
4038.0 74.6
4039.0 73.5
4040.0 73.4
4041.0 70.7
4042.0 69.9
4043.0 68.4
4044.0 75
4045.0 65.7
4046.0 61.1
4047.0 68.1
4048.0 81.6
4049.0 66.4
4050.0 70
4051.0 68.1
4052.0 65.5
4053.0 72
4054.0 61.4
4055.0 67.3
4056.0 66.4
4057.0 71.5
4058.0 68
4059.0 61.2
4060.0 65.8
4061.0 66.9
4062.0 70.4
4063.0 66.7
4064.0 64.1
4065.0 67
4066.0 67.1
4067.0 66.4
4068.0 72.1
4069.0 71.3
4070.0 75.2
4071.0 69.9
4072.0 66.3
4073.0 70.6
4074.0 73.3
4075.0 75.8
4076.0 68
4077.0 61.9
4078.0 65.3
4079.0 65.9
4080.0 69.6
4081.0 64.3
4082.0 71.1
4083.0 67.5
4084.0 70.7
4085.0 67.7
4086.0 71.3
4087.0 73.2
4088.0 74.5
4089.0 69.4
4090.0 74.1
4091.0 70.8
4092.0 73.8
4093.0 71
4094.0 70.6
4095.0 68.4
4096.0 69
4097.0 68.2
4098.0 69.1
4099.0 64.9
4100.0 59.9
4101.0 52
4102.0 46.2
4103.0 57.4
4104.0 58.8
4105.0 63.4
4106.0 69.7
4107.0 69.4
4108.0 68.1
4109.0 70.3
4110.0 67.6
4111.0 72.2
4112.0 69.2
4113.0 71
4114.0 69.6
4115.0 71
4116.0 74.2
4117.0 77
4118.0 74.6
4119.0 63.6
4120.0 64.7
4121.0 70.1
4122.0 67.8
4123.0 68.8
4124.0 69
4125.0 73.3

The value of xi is 16.1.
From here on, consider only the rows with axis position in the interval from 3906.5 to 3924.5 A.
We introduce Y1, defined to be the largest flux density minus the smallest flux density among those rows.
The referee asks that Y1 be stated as 12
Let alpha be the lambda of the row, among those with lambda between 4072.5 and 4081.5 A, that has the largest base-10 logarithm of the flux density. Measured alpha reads 4075.0 A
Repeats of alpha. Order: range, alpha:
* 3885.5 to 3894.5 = 3894.0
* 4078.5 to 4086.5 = 4086.0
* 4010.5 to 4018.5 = 4017.0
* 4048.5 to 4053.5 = 4053.0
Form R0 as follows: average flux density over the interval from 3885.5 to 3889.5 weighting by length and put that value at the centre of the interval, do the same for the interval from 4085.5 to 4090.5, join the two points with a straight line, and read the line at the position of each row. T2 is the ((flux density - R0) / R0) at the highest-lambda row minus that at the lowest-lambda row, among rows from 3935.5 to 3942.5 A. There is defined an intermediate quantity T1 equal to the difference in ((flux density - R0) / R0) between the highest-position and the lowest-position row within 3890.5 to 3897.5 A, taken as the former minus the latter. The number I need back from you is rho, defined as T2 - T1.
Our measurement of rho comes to 0.4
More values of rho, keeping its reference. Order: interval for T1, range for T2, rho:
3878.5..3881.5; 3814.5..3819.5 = 0.2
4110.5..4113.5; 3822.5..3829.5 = -0.1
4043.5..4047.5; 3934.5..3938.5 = 0.8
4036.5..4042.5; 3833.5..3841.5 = 0.2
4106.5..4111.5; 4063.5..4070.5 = 0.1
